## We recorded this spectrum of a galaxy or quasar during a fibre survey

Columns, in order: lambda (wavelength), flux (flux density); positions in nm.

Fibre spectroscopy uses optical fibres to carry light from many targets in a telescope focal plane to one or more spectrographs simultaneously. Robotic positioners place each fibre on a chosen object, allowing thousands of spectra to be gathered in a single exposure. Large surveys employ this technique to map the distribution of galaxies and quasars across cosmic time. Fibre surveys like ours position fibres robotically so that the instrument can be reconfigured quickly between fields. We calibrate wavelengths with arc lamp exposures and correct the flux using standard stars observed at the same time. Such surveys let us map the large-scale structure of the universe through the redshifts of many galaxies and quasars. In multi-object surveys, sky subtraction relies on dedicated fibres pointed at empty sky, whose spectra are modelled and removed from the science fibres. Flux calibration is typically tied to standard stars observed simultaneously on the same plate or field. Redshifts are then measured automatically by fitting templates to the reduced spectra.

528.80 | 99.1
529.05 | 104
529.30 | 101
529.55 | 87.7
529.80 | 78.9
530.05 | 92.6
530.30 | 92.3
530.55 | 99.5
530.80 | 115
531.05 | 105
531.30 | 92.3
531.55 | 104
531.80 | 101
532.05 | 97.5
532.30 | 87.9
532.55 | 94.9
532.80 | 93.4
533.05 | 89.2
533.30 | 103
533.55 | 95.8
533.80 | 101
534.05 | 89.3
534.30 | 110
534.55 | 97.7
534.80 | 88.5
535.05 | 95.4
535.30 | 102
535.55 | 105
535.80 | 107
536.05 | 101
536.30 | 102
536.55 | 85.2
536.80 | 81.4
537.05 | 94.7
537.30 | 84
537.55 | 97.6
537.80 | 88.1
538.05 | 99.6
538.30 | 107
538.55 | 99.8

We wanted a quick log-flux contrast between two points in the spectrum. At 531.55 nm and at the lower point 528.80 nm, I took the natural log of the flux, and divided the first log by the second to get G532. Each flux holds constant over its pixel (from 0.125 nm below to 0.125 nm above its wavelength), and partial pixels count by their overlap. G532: 1.01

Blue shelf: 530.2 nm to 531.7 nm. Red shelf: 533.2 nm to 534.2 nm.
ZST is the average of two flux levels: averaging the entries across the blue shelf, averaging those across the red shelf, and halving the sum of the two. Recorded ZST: 99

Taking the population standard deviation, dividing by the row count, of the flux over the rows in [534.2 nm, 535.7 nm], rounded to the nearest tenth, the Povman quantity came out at 6.9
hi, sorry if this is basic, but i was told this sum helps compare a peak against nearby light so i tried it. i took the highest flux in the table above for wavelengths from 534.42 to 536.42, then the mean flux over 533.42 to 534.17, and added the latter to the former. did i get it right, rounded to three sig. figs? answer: 202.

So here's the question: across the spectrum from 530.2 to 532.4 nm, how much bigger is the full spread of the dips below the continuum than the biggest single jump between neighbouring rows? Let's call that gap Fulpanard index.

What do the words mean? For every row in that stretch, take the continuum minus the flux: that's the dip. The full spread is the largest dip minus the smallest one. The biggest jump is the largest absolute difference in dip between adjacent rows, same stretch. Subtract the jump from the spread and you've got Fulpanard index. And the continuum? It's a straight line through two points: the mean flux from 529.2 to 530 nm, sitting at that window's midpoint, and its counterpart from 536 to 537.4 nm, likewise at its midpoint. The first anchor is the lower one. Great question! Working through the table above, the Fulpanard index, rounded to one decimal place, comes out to 12.1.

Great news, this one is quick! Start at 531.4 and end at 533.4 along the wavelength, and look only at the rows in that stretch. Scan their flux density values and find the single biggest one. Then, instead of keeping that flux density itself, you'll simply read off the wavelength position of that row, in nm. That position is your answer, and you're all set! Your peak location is 531.55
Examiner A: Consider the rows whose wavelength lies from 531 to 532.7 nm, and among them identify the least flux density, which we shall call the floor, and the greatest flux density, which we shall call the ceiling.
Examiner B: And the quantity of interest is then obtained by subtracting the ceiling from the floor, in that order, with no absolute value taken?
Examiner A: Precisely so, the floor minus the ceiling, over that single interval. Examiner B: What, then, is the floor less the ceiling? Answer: -17.1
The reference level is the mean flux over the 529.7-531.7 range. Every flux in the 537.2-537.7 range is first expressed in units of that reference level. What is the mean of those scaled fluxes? 0.93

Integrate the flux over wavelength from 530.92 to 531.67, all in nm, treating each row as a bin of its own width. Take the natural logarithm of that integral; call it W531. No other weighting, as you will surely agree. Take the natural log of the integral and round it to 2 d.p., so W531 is 4.32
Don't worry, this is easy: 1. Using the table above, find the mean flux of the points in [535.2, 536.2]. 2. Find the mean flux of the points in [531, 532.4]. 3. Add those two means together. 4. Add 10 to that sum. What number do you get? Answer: 212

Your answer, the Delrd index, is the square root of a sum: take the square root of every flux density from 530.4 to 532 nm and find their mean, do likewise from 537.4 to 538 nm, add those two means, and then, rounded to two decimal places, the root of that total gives 4.45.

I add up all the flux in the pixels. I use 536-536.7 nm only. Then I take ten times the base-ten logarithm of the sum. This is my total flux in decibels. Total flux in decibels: 24.6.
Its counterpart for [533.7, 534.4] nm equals 24.8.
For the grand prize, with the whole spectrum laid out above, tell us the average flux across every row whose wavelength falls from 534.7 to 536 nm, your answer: 100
